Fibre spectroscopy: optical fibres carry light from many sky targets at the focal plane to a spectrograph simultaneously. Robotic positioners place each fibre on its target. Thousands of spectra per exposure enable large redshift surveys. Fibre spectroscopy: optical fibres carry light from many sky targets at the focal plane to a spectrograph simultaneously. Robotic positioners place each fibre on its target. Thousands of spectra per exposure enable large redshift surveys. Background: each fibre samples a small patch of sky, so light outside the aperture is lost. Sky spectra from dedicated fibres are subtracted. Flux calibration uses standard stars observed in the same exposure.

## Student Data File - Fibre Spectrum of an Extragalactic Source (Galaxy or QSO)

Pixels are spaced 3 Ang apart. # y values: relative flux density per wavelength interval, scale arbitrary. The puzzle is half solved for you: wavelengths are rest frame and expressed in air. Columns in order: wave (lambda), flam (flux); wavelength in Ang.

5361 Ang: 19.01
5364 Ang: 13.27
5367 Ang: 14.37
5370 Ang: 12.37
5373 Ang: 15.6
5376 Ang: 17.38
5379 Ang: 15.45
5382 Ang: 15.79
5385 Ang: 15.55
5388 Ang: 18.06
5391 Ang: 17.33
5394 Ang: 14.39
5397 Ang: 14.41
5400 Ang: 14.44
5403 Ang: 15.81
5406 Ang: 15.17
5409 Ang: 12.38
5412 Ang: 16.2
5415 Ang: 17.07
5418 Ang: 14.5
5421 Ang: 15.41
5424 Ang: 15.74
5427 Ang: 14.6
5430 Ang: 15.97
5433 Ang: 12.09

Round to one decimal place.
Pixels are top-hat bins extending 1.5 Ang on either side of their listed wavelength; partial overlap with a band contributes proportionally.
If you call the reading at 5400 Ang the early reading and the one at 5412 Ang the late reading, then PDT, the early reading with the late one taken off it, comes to -1.8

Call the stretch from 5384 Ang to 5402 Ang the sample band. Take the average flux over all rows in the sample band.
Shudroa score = 15.7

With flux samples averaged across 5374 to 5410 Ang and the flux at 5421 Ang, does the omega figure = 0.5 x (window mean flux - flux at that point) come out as 0.1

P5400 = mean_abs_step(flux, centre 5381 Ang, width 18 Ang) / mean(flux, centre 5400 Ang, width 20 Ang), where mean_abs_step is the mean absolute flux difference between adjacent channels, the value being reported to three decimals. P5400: 0.092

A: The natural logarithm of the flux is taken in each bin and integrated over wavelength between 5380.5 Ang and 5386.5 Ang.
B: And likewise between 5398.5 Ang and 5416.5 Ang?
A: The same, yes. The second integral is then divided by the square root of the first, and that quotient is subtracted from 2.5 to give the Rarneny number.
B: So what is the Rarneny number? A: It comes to -10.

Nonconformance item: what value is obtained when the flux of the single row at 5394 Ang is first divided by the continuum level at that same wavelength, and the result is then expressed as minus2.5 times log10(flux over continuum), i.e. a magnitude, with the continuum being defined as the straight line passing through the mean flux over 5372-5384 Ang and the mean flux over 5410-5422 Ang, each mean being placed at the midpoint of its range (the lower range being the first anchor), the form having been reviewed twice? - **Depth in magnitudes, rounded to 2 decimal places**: 0.11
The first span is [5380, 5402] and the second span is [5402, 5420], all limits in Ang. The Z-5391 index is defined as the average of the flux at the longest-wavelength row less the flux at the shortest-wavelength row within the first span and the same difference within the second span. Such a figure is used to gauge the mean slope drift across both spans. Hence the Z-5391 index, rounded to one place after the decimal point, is -1.3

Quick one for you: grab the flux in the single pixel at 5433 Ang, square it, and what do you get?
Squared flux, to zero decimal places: 146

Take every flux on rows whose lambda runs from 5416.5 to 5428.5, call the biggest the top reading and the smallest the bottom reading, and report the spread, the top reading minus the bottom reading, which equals 1.2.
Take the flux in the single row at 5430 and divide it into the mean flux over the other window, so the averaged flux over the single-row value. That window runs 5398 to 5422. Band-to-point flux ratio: 0.95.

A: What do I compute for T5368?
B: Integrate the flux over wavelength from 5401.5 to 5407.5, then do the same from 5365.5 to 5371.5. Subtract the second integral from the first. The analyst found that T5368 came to 13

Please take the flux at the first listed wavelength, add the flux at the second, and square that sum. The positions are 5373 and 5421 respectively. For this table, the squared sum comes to 962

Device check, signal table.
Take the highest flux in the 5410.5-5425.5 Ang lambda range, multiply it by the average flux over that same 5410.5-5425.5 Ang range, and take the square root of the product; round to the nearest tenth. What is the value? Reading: 16.4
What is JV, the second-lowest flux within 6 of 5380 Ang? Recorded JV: 15.55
